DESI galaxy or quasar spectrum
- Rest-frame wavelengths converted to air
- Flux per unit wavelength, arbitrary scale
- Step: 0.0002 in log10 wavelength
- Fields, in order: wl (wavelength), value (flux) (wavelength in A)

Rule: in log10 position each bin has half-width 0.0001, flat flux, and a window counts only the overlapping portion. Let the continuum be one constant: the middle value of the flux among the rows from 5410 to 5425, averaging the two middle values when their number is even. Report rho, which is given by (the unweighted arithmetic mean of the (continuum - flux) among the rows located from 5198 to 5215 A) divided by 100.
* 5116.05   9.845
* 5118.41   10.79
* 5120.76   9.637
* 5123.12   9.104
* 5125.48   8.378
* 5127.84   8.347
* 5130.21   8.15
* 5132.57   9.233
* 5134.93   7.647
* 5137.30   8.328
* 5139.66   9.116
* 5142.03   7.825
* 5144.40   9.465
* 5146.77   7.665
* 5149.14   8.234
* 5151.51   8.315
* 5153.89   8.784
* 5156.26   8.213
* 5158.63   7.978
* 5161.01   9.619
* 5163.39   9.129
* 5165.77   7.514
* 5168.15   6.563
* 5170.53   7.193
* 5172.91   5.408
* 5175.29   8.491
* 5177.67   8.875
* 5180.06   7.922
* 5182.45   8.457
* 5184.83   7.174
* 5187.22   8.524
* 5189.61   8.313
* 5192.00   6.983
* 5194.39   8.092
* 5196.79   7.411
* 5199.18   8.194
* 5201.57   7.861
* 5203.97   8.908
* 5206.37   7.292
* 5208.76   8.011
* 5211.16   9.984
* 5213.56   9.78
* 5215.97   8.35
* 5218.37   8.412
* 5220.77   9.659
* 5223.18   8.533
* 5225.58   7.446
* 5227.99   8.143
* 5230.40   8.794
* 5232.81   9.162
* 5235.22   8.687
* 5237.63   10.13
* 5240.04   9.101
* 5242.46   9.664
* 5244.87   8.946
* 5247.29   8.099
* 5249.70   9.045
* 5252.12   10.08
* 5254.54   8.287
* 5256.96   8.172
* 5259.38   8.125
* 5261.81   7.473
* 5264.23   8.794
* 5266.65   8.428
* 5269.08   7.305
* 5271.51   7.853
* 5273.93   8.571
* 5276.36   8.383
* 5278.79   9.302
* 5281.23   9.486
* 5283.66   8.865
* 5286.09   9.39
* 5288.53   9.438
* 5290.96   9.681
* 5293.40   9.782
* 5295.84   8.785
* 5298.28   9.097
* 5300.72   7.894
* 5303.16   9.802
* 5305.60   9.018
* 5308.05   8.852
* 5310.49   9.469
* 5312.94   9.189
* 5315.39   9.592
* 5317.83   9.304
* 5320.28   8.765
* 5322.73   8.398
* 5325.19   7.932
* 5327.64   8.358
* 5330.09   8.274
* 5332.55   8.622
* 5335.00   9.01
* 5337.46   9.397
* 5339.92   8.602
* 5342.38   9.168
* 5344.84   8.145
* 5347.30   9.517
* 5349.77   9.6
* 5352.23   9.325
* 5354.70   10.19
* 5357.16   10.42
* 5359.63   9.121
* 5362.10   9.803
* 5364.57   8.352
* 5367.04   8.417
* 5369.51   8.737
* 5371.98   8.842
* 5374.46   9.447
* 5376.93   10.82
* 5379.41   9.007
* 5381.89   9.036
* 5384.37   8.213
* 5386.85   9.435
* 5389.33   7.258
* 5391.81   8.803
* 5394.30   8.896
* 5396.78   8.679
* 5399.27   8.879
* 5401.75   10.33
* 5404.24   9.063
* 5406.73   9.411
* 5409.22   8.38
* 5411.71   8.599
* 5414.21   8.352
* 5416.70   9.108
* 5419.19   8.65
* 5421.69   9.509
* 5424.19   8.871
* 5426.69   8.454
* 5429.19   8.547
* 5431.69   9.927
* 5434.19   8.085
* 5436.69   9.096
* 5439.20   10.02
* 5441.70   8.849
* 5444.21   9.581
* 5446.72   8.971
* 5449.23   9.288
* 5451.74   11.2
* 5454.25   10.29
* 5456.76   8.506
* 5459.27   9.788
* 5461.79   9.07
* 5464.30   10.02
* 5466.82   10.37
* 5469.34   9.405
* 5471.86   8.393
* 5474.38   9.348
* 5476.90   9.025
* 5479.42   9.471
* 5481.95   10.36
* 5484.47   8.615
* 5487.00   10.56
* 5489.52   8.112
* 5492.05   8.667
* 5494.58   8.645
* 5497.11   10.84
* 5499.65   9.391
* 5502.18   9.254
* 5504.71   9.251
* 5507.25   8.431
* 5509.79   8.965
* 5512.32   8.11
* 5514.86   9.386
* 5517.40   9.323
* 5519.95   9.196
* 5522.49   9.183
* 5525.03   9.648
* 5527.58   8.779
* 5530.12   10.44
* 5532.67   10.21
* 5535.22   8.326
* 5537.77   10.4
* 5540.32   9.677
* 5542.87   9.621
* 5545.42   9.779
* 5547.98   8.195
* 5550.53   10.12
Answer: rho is 0.0018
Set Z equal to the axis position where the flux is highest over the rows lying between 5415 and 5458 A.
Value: 5451.74 A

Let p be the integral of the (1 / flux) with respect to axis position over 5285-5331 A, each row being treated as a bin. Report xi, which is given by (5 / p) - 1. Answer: -0.026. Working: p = 5.13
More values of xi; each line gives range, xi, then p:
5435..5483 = -0.014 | 5.07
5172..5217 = -0.112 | 5.63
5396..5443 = -0.047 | 5.25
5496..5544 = -0.028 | 5.14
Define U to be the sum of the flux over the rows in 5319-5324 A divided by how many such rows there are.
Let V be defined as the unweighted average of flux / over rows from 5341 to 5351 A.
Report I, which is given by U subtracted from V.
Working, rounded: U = 8.6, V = 9.1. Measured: 0.5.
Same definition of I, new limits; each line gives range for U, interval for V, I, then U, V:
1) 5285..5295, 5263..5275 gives -1.4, 9.6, 8.2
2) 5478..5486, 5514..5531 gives -0.1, 9.5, 9.4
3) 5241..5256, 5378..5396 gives -0.4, 9.0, 8.7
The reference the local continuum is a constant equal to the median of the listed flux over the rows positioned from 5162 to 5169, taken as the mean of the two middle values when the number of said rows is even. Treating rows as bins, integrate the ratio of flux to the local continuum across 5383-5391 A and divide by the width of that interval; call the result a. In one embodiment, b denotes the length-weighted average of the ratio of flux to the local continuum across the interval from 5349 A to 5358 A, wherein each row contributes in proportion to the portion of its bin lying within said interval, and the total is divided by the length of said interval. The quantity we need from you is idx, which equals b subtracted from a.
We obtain -0.20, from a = 1.110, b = 1.32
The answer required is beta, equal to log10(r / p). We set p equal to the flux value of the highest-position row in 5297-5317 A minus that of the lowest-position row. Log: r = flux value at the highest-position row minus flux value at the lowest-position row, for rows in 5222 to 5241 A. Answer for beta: 0.1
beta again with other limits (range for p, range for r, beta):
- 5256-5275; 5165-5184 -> 0.4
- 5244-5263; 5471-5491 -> -0.7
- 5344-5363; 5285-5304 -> -0.6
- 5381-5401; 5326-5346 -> 0.1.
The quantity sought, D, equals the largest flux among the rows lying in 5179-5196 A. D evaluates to 8.524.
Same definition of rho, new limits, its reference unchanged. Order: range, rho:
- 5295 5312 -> -0.0023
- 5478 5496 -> -0.0044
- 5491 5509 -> -0.0045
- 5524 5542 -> -0.0088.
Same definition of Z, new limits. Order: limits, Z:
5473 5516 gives 5497.11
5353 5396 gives 5376.93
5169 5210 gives 5203.97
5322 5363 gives 5357.16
